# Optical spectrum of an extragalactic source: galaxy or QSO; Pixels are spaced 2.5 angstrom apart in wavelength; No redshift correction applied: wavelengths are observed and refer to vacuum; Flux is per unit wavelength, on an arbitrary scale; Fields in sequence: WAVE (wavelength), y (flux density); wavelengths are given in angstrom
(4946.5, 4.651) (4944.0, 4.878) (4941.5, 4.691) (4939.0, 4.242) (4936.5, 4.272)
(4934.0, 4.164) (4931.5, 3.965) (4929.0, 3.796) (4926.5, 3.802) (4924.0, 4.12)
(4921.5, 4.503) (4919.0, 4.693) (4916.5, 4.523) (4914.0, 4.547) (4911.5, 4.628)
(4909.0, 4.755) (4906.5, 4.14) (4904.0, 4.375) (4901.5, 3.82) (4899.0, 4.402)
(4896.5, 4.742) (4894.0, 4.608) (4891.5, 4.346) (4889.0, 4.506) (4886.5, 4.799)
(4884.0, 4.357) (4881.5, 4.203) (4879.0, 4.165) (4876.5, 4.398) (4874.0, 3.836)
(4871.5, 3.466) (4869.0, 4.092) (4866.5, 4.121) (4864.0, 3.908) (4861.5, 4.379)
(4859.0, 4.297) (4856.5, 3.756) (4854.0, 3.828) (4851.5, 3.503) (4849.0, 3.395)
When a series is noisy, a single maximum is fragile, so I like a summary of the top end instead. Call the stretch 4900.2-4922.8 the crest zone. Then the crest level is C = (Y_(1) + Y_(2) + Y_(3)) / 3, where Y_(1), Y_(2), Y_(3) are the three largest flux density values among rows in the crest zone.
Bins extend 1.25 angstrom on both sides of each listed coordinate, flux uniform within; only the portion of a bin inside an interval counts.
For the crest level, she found 4.69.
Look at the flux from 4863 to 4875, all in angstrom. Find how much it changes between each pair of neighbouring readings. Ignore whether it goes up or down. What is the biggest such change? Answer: 0.63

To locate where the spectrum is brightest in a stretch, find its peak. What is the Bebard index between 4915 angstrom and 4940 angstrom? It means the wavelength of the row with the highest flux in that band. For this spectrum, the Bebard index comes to 4919.0 angstrom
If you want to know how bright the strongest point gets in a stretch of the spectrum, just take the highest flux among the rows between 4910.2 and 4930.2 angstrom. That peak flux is 4.693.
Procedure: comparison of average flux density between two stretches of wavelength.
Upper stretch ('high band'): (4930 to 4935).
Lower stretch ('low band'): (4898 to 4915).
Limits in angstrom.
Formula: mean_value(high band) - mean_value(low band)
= -0.3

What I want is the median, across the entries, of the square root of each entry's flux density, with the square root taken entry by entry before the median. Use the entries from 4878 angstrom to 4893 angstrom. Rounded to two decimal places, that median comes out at 2.09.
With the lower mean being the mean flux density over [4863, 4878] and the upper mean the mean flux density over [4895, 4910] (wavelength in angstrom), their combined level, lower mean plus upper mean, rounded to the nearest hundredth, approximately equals 8.34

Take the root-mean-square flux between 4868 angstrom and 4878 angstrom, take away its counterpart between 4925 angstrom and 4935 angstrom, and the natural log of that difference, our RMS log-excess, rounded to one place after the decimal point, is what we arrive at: -3.6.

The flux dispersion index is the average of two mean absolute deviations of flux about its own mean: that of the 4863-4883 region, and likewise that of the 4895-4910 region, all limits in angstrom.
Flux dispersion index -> 0.24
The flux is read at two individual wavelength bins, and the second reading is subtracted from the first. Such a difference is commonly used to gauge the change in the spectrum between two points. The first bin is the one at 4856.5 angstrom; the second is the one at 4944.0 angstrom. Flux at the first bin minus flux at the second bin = -1.12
